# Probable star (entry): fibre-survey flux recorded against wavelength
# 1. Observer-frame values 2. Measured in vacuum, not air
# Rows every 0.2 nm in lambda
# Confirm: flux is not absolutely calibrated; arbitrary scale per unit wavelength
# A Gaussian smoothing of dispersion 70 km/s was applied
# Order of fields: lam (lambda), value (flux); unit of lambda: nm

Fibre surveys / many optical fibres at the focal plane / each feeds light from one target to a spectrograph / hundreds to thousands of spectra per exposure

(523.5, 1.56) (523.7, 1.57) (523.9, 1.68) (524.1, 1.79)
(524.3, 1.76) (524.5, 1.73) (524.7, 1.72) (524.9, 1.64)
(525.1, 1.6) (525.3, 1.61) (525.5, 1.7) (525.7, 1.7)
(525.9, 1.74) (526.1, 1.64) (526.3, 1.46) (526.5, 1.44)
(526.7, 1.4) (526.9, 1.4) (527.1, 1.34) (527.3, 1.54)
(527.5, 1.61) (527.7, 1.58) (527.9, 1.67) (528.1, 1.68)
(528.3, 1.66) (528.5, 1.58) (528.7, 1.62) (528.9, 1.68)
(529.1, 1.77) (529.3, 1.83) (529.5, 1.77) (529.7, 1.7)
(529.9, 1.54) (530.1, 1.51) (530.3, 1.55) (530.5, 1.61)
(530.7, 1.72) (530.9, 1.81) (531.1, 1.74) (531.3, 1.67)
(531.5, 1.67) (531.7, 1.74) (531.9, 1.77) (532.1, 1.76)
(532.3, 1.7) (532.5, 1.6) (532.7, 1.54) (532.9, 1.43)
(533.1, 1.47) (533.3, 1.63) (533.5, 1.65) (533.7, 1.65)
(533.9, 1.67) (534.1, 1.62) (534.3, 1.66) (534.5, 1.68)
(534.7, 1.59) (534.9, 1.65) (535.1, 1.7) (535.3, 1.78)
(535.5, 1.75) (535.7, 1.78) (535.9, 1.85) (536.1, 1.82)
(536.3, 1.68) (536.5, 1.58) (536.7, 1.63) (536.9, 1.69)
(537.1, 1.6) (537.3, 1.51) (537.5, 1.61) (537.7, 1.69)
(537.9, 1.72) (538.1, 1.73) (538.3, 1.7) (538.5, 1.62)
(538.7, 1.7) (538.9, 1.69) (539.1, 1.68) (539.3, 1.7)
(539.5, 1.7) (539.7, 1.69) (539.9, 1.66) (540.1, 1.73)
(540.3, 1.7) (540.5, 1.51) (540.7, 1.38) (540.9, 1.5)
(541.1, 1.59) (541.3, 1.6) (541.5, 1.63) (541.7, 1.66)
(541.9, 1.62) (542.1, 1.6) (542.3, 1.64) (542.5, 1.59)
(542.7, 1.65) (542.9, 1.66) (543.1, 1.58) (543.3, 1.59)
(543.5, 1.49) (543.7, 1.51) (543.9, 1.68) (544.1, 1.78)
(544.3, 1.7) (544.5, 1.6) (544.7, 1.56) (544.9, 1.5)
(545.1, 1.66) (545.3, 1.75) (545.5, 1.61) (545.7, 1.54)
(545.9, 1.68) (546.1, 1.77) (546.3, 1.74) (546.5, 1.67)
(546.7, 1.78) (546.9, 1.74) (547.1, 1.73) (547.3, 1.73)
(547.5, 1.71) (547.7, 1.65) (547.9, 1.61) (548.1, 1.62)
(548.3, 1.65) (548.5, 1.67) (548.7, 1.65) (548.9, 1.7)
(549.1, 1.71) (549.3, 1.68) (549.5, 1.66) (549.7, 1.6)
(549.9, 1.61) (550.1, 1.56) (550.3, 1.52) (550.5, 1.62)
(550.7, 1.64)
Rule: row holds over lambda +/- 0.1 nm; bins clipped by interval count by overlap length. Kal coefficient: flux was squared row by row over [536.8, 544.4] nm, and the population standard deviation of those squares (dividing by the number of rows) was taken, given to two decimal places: 0.26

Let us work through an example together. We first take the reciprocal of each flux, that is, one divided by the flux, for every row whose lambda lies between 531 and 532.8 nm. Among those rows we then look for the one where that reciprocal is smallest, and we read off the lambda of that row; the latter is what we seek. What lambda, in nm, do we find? 531.9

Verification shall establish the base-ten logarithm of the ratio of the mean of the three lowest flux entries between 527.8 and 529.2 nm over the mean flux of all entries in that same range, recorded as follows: -0.012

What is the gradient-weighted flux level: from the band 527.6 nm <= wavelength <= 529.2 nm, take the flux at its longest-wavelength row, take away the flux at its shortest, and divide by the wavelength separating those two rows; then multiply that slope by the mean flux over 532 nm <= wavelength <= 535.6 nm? 0.22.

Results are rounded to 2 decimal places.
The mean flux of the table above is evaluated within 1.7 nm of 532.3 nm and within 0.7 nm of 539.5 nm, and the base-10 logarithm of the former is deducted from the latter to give 1.47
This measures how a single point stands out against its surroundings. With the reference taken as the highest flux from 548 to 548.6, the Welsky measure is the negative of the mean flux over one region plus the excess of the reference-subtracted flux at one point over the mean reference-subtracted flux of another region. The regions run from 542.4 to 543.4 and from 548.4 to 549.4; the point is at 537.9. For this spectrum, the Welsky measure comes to -1.58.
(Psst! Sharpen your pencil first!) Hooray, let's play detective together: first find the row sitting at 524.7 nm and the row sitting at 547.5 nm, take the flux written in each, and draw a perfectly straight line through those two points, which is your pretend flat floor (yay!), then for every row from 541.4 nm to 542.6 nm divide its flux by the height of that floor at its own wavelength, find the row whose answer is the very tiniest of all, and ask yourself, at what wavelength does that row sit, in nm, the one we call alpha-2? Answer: 542.5 nm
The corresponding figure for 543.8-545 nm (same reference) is 544.9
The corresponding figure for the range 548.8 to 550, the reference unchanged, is 549.7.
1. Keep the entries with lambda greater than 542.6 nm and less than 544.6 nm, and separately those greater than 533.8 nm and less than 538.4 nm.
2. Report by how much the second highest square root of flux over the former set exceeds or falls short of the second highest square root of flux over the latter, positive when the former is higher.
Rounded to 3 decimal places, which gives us -0.045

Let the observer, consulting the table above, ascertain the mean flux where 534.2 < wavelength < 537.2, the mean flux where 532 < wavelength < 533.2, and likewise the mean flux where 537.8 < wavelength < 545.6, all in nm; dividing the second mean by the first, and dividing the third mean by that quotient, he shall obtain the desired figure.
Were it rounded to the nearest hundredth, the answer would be 1.75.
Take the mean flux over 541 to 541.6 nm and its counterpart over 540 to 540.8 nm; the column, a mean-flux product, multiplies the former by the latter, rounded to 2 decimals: 2.54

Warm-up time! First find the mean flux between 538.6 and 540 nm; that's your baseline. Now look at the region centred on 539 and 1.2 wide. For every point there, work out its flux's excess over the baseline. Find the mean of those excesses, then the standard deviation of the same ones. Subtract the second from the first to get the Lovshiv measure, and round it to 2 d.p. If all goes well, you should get -0.04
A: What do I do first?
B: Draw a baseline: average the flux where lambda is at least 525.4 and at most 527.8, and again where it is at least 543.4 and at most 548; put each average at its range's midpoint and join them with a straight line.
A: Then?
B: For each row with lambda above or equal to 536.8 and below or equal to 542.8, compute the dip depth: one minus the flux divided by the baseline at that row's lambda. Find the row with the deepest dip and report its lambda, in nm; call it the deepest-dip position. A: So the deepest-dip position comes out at 540.7 nm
